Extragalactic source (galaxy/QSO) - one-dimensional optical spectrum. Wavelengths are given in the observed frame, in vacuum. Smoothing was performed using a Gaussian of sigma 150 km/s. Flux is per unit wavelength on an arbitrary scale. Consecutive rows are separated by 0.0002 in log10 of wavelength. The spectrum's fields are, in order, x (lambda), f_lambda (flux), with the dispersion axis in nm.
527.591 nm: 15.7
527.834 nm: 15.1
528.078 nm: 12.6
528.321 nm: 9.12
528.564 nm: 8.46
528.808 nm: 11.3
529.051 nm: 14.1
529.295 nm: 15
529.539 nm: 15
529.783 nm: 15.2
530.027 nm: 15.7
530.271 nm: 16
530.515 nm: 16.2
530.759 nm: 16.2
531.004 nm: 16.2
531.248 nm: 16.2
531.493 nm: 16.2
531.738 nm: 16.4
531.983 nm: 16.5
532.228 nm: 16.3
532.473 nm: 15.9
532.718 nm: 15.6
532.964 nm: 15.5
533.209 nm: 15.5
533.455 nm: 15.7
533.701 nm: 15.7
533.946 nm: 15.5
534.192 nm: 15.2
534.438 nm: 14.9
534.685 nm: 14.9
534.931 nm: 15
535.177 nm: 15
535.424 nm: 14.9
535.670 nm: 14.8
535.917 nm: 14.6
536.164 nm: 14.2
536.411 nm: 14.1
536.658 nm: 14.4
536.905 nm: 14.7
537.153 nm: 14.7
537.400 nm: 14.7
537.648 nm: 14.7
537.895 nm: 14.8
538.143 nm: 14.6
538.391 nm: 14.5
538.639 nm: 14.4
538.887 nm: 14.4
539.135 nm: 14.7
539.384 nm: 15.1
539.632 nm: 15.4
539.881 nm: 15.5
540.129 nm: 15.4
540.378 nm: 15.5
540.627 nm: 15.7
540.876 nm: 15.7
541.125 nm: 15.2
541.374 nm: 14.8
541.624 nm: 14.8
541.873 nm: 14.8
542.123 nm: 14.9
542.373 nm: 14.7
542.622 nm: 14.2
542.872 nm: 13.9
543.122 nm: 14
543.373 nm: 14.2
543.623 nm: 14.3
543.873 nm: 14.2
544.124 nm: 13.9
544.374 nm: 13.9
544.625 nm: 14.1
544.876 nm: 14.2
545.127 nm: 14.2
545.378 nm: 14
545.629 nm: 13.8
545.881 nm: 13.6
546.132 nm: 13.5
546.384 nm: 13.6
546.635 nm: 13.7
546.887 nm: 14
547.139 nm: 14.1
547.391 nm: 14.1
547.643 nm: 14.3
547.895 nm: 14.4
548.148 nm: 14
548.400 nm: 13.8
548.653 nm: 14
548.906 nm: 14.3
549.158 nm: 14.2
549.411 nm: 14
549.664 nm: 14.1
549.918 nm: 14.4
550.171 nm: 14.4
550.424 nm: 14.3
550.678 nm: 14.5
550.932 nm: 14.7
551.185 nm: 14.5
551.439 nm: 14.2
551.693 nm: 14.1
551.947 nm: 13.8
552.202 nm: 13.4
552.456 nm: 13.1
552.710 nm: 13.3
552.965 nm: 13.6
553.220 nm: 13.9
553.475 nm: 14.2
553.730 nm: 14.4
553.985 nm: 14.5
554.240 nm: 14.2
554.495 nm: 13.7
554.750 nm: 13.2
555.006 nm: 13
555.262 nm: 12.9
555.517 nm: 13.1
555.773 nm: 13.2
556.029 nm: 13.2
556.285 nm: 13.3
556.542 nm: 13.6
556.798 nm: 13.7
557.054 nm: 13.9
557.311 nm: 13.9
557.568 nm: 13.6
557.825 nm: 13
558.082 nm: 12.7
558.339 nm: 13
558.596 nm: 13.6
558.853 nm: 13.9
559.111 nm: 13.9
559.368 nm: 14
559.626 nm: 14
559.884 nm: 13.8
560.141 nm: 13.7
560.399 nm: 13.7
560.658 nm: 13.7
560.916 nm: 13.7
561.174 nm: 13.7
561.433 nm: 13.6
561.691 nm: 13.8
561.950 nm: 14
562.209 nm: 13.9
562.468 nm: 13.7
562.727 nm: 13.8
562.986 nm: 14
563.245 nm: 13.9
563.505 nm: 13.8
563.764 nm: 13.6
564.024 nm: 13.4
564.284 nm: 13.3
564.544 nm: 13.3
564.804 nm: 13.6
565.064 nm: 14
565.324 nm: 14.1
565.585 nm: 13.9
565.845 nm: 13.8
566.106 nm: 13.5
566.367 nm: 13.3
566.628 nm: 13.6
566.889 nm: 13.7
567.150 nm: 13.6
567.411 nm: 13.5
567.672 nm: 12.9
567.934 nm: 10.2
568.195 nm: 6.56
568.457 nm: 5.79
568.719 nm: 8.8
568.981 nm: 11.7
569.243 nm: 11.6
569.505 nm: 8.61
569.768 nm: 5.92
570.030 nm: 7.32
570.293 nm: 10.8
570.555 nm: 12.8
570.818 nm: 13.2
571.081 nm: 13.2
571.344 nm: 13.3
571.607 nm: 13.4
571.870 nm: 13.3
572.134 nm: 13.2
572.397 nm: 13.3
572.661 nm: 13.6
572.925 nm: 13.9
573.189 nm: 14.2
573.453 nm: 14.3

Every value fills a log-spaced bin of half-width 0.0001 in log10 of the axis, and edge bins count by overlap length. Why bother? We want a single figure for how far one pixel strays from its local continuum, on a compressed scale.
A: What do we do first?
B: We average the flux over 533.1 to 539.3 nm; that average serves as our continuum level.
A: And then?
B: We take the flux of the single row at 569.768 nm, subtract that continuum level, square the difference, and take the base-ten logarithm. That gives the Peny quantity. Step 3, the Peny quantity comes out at 1.90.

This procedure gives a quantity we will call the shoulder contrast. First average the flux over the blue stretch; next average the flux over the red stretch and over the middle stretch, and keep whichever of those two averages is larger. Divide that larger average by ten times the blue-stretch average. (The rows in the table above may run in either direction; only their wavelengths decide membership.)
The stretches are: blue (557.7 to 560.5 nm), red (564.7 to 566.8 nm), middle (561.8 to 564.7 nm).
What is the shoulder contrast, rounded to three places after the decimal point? 0.101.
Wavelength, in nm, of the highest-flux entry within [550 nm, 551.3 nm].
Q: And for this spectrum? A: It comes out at 550.932 nm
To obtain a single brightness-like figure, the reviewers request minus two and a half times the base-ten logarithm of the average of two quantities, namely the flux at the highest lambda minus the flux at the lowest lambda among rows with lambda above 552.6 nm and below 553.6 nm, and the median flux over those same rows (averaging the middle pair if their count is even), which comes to -2.16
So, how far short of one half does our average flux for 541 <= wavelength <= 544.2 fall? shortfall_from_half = -14.0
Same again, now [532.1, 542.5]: -14.5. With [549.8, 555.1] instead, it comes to -13.5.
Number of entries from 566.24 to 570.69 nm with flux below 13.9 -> 17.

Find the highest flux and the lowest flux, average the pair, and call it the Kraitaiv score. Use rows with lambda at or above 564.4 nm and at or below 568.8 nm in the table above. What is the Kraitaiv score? 9.9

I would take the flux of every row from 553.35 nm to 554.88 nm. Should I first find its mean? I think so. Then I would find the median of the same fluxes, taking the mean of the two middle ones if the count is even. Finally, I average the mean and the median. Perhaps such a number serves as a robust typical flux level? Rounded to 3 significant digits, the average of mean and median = 14.1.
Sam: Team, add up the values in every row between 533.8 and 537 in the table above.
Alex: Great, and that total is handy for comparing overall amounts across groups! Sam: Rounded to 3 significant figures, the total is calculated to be 192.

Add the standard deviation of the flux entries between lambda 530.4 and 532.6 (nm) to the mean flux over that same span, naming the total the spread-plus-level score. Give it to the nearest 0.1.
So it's 16.4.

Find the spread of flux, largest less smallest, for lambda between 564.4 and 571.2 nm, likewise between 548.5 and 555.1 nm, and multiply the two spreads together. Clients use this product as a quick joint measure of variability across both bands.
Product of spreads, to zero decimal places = 14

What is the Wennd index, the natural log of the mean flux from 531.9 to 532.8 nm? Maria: 2.78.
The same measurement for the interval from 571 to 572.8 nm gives 2.59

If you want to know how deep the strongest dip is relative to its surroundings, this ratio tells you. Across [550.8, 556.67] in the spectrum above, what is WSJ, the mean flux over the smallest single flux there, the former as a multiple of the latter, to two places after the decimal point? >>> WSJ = 1.06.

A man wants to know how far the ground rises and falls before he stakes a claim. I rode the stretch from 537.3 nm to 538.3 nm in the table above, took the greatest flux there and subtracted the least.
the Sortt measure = 0.20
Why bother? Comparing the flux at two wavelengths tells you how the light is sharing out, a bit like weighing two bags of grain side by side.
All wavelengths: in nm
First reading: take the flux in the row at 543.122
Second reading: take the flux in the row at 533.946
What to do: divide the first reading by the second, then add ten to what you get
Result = 10.9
